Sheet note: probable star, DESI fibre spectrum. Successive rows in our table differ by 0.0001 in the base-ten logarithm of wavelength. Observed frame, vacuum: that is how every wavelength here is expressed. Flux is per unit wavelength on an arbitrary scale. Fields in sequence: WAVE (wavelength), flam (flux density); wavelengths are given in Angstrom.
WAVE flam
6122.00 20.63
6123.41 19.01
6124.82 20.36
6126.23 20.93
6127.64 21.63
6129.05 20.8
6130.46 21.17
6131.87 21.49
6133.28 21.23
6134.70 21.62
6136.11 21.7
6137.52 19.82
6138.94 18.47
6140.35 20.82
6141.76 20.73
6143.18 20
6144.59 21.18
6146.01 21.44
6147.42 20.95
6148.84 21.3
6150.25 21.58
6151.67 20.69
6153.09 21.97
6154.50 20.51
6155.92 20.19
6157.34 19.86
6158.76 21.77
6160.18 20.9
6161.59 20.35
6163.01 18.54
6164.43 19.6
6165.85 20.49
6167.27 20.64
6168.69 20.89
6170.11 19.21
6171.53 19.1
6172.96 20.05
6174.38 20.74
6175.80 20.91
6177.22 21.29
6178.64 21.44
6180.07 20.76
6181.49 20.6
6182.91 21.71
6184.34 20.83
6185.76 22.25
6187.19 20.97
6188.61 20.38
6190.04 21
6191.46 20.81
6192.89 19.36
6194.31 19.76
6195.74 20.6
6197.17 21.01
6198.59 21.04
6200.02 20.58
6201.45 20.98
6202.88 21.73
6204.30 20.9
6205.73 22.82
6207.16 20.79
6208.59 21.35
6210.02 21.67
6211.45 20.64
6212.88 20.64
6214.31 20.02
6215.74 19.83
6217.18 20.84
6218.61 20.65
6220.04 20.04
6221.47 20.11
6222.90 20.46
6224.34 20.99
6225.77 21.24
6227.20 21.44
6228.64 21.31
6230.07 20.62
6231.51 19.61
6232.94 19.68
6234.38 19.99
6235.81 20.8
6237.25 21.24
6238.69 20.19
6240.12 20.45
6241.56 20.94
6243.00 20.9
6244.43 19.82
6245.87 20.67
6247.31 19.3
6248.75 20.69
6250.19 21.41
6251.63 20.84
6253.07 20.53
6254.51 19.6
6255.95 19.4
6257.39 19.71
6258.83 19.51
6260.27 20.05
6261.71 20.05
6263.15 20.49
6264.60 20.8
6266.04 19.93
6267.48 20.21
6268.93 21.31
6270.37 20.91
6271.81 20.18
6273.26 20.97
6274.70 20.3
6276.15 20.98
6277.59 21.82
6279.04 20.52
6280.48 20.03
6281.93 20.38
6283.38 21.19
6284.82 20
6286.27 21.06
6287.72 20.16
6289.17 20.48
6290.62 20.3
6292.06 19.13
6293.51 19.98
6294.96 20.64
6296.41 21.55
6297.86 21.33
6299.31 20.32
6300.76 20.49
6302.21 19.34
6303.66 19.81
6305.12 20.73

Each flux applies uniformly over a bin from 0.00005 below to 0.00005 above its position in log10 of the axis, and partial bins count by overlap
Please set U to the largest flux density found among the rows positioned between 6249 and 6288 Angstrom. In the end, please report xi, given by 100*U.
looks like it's 2182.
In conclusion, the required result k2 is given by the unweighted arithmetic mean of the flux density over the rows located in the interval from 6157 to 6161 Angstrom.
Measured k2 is 20.8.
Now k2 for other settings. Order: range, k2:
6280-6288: 20.5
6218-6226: 20.6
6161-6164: 19.4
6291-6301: 20.5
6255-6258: 19.6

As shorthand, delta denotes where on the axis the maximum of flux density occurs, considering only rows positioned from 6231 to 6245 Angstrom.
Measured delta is 6237.25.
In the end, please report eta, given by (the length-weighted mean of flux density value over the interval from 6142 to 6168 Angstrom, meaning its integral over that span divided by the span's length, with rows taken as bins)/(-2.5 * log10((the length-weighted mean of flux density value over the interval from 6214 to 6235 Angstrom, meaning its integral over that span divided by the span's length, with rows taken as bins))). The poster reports -6.31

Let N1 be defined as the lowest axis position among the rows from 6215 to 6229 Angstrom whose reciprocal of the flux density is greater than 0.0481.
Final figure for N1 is 6215.74 Angstrom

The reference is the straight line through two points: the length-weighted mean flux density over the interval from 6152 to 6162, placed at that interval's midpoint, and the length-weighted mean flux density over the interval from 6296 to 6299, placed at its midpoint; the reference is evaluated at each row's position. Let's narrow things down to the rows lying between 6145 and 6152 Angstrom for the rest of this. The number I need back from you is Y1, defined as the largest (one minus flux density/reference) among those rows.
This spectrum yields 0.00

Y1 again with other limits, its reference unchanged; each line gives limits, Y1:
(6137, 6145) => 0.11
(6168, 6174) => 0.08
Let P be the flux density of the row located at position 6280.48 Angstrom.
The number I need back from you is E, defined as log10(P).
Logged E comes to 1.30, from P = 20.03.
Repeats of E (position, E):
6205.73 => 1.36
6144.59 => 1.33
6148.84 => 1.33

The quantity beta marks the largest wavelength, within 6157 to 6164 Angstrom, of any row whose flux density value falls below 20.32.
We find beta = 6163.01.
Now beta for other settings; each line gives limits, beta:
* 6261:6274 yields 6271.81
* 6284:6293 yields 6292.06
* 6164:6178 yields 6172.96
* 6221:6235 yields 6234.38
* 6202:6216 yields 6215.74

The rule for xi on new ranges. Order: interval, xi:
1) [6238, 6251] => 2141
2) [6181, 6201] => 2225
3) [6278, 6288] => 2119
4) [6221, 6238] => 2144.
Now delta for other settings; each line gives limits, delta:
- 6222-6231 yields 6227.20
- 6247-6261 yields 6250.19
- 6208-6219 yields 6210.02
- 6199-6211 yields 6205.73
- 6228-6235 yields 6228.64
